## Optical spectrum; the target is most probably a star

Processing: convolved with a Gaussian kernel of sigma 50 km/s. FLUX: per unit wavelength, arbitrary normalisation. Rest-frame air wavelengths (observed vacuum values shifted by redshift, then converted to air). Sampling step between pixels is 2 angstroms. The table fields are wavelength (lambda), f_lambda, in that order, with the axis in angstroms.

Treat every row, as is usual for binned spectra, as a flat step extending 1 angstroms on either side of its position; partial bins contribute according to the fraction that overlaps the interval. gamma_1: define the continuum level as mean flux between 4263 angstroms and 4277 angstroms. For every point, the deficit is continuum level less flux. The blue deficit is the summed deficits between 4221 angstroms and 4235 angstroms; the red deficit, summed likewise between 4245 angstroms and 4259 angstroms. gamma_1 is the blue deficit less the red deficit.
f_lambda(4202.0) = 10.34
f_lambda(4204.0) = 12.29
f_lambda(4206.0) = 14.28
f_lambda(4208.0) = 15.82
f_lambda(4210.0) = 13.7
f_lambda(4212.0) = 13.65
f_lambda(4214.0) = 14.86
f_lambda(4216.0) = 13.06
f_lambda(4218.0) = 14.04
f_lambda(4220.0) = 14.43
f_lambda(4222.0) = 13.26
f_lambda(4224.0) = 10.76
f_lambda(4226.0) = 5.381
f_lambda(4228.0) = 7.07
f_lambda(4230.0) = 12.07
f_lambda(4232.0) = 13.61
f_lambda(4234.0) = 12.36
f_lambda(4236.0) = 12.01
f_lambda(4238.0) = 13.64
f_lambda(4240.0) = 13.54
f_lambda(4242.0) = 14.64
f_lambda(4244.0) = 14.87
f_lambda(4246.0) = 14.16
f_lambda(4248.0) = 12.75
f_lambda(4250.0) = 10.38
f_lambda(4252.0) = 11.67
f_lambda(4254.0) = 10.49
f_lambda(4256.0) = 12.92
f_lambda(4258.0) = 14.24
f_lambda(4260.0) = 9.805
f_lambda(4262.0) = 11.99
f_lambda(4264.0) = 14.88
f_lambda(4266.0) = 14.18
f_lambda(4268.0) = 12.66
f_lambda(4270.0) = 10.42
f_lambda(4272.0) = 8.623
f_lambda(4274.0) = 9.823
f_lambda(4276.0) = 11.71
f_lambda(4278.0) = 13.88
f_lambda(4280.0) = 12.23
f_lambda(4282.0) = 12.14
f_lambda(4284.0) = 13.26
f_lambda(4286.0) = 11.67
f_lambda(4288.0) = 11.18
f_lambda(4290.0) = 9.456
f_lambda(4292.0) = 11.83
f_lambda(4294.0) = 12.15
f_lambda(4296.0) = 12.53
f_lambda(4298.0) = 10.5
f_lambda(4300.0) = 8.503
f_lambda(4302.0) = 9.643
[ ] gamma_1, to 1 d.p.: 12.1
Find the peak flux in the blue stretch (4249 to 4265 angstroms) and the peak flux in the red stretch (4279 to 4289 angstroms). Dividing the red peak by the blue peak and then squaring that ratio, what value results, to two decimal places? 0.79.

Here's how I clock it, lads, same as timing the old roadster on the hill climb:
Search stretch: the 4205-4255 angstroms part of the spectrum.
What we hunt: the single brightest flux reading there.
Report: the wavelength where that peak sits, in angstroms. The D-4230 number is 4208.0 angstroms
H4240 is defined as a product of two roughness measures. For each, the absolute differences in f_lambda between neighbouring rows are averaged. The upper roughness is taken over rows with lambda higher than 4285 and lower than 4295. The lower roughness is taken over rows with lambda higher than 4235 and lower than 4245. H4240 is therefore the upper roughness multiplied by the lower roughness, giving 0.94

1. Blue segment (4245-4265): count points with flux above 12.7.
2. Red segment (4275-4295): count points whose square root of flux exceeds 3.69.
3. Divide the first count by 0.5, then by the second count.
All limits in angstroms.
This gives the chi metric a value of 10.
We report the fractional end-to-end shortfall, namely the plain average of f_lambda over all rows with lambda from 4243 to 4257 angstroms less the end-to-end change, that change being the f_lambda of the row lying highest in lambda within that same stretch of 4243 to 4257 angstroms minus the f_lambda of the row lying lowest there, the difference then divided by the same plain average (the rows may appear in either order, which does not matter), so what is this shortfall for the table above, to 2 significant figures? 1.2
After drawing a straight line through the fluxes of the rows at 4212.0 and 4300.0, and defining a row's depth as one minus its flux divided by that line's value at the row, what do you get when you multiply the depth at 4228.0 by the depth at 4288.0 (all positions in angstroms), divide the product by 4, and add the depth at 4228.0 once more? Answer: 0.42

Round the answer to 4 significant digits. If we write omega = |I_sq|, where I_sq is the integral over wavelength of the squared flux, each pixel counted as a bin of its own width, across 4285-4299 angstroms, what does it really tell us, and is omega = 1811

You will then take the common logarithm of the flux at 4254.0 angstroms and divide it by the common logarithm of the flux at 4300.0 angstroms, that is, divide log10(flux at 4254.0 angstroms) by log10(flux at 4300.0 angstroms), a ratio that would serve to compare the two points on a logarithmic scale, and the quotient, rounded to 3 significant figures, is 1.10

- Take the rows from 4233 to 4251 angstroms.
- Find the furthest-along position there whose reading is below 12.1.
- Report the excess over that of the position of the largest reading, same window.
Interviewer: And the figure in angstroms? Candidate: -6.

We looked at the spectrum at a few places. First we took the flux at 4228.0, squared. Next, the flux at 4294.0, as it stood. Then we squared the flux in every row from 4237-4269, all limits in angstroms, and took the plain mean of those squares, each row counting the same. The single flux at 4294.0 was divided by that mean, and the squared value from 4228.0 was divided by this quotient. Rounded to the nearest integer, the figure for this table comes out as 698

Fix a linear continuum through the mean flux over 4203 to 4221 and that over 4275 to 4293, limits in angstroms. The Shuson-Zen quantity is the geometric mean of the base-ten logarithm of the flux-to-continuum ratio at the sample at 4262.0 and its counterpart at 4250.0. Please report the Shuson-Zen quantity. 0.04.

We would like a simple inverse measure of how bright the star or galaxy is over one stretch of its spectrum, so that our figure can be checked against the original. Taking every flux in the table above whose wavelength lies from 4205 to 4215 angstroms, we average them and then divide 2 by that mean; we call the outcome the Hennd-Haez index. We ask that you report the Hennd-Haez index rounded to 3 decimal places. 0.138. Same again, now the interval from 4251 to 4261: 0.169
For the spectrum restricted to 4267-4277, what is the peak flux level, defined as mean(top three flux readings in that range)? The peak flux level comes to 11.6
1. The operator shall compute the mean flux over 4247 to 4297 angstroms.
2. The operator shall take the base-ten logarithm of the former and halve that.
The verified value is 0.537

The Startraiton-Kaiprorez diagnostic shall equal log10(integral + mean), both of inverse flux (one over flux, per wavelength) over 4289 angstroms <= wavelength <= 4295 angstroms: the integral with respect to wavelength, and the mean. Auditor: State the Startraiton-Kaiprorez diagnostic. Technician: -0.197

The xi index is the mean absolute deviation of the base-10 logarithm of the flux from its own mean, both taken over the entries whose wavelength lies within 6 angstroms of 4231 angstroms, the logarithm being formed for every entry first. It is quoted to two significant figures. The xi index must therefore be 0.14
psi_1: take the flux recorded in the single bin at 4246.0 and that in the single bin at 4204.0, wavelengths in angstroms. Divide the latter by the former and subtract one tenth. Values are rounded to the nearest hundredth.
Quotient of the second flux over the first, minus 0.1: 0.77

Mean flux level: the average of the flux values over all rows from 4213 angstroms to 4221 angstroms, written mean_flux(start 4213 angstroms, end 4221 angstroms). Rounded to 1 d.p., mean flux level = 14.1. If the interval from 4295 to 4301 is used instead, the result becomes 10.5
